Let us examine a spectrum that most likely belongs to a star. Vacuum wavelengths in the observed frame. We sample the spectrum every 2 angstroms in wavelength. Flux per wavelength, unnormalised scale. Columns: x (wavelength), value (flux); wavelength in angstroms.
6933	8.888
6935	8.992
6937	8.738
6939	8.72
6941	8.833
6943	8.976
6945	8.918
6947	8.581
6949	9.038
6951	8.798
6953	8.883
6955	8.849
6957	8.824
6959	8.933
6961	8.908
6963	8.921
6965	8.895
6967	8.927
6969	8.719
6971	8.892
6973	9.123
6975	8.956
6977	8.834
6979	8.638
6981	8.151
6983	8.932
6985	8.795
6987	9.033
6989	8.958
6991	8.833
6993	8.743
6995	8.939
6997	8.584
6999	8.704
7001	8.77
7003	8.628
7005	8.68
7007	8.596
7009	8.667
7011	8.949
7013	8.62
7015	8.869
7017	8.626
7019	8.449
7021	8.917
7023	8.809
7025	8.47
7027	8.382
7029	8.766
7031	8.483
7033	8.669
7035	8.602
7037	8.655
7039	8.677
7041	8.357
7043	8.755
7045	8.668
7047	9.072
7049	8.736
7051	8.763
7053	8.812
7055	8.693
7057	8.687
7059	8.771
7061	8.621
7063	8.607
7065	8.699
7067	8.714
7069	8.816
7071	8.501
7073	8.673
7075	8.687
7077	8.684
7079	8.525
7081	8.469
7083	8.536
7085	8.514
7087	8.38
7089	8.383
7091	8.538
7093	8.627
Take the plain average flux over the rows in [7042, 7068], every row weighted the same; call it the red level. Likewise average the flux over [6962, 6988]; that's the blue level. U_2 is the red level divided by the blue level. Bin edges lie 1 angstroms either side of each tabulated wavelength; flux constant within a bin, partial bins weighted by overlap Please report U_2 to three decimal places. 0.989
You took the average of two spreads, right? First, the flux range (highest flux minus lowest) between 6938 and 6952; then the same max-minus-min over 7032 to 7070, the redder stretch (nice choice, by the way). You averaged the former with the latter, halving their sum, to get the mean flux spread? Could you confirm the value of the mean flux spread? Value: 0.586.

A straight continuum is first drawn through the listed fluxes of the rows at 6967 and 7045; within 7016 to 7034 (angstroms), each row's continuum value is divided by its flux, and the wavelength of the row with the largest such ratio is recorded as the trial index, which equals 7027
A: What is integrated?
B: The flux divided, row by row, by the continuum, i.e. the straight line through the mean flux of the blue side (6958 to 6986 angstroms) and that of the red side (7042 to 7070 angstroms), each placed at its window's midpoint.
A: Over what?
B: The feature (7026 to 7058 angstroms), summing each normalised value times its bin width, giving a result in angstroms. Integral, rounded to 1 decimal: 31.7 angstroms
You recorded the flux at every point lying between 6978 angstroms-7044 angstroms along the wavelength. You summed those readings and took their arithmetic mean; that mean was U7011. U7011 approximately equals 8.69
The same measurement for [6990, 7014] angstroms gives 8.73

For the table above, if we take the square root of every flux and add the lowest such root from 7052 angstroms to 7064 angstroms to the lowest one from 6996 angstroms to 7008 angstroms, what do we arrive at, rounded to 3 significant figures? 5.86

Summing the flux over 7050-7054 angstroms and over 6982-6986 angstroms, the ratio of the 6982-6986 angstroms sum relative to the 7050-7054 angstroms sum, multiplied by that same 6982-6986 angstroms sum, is 17.9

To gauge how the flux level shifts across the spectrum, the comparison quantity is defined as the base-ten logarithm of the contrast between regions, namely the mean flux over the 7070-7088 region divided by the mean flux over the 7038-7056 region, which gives -0.009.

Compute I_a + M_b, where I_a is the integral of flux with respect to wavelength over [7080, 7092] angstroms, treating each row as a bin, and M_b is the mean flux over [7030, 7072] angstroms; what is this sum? 110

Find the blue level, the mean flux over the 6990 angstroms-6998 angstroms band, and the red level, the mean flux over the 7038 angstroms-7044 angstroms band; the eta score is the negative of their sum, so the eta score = -17.4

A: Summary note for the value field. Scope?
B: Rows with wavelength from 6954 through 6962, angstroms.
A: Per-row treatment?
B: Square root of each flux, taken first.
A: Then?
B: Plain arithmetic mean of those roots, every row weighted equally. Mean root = 2.98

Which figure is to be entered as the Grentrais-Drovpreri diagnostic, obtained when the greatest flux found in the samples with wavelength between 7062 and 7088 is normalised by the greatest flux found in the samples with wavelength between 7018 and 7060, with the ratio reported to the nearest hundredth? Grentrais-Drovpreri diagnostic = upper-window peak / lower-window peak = 0.97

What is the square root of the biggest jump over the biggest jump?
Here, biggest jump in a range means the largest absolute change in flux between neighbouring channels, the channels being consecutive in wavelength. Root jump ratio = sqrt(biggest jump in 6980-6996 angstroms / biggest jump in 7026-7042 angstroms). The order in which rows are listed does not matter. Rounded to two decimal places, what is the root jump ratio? 1.43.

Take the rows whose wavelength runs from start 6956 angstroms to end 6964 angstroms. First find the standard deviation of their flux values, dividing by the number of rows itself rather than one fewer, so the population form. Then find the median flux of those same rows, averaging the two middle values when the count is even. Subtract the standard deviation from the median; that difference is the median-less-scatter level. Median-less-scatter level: 8.87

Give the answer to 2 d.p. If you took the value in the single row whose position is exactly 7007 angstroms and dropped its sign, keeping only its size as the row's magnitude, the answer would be 8.60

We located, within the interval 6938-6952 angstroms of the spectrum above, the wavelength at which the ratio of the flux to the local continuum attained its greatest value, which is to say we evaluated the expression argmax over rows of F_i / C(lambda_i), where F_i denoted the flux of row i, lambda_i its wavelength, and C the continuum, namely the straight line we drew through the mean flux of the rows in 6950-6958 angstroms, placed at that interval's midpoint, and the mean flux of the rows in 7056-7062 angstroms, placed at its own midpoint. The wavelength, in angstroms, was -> 6949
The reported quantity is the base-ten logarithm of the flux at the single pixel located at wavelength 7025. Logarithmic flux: 0.928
